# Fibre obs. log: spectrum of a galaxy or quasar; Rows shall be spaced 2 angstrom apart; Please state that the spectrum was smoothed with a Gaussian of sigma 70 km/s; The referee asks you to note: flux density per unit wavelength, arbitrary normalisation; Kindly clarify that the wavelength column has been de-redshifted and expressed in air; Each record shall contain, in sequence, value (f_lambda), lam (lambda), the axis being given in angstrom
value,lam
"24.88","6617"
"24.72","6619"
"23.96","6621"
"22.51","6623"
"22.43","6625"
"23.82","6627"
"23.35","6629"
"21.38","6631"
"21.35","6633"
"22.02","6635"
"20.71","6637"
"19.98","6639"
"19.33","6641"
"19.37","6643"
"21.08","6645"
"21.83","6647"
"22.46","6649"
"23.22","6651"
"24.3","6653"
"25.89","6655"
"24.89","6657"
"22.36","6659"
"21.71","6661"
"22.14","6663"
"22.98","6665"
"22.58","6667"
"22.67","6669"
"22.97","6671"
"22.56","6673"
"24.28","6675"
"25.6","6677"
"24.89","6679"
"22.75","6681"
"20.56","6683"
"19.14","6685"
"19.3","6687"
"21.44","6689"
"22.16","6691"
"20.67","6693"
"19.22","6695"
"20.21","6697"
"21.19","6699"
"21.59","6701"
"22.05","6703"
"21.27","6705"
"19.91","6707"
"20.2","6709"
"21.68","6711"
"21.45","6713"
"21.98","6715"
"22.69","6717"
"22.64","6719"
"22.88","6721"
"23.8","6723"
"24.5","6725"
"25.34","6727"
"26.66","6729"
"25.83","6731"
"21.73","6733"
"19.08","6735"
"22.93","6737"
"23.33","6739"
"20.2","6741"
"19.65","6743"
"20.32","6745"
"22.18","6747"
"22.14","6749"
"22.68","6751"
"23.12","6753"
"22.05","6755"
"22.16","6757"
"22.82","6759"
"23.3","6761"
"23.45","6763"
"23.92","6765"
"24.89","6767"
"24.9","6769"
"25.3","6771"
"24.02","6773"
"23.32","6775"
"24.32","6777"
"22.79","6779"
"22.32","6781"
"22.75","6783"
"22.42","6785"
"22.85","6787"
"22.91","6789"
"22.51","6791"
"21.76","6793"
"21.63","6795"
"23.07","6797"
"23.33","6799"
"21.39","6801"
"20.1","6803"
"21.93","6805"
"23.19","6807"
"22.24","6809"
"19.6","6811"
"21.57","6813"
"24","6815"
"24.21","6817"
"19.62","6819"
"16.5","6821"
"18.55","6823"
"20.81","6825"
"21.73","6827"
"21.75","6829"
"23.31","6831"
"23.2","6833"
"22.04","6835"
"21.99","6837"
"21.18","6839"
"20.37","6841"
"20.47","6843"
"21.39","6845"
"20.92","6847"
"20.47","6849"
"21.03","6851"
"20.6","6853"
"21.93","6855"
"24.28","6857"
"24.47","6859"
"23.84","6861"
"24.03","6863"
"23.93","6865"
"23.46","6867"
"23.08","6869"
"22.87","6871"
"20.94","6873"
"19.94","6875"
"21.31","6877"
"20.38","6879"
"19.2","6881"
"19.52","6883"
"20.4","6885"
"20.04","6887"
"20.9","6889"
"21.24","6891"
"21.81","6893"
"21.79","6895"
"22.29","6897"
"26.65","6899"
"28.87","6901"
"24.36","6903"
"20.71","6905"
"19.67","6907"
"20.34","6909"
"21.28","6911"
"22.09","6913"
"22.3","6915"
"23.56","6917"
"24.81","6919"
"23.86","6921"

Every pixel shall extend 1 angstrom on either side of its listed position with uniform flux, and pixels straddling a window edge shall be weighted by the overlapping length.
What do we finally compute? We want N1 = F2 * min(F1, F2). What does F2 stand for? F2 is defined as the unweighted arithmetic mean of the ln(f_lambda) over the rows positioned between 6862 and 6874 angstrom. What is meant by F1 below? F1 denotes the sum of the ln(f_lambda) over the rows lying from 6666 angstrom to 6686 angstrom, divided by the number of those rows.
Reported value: 9.80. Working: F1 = 3.123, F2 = 3.14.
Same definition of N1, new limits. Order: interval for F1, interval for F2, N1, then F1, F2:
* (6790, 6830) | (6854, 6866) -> 9.70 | 3.063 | 3.17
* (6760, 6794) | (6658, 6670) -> 9.67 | 3.152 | 3.11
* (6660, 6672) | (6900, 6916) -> 9.64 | 3.114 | 3.10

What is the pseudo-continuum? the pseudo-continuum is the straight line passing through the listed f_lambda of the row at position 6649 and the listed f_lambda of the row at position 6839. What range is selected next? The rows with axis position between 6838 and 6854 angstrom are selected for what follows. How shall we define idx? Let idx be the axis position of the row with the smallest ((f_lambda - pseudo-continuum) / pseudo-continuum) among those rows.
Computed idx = 6841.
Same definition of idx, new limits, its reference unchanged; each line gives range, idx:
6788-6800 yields 6795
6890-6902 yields 6891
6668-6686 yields 6685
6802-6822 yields 6821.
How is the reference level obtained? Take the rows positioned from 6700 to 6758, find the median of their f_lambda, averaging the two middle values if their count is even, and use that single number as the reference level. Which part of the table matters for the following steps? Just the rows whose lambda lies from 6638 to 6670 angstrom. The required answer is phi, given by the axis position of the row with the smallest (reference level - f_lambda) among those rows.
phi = 6655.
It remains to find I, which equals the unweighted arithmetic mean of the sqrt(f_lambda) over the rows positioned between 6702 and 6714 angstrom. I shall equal 4.59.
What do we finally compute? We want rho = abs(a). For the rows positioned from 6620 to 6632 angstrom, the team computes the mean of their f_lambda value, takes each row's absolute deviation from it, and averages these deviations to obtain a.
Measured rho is 0.80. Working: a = 0.8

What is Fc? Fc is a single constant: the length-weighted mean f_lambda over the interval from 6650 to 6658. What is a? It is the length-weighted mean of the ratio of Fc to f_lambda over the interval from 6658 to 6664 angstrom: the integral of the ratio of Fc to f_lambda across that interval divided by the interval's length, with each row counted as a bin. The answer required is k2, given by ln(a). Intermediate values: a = 1.11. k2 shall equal 0.11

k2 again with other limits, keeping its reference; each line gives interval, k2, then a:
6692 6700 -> 0.19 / 1.21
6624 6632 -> 0.08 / 1.08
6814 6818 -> 0.02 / 1.02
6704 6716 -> 0.15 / 1.17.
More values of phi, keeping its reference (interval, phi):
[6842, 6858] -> 6857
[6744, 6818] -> 6771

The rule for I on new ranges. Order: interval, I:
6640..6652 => 4.60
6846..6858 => 4.64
